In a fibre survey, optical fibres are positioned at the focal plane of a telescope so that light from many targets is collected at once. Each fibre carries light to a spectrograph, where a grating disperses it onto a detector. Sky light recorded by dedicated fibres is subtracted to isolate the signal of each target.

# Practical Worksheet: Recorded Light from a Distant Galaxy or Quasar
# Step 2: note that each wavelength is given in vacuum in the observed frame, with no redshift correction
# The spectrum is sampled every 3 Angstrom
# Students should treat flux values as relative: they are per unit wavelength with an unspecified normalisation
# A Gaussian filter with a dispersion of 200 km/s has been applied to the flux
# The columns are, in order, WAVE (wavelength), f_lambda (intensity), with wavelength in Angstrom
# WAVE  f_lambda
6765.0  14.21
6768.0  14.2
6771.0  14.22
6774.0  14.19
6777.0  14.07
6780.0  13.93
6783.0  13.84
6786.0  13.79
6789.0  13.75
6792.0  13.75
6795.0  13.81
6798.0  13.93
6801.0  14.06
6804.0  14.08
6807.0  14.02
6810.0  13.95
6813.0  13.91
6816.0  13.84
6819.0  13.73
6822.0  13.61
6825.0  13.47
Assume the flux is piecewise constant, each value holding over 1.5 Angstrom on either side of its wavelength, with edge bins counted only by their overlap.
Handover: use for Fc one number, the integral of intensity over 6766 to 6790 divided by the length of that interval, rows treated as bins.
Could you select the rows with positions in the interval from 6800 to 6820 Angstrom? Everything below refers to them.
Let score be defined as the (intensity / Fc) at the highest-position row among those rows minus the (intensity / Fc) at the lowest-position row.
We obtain -0.024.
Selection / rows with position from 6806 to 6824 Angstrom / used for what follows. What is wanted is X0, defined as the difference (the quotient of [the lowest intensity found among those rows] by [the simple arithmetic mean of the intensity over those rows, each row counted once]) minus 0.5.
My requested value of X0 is 0.483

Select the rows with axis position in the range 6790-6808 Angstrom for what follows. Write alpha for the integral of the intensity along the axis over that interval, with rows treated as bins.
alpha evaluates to 251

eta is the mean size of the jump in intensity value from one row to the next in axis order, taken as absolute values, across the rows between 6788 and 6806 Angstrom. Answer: 0.066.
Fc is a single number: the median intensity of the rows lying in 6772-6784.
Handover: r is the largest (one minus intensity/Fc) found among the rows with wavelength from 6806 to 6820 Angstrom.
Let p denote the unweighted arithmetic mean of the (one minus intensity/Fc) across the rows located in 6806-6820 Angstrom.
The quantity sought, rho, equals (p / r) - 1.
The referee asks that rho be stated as -0.6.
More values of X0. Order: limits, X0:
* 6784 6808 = 0.489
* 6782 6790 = 0.497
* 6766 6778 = 0.493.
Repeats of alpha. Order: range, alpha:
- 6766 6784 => 254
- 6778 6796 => 249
